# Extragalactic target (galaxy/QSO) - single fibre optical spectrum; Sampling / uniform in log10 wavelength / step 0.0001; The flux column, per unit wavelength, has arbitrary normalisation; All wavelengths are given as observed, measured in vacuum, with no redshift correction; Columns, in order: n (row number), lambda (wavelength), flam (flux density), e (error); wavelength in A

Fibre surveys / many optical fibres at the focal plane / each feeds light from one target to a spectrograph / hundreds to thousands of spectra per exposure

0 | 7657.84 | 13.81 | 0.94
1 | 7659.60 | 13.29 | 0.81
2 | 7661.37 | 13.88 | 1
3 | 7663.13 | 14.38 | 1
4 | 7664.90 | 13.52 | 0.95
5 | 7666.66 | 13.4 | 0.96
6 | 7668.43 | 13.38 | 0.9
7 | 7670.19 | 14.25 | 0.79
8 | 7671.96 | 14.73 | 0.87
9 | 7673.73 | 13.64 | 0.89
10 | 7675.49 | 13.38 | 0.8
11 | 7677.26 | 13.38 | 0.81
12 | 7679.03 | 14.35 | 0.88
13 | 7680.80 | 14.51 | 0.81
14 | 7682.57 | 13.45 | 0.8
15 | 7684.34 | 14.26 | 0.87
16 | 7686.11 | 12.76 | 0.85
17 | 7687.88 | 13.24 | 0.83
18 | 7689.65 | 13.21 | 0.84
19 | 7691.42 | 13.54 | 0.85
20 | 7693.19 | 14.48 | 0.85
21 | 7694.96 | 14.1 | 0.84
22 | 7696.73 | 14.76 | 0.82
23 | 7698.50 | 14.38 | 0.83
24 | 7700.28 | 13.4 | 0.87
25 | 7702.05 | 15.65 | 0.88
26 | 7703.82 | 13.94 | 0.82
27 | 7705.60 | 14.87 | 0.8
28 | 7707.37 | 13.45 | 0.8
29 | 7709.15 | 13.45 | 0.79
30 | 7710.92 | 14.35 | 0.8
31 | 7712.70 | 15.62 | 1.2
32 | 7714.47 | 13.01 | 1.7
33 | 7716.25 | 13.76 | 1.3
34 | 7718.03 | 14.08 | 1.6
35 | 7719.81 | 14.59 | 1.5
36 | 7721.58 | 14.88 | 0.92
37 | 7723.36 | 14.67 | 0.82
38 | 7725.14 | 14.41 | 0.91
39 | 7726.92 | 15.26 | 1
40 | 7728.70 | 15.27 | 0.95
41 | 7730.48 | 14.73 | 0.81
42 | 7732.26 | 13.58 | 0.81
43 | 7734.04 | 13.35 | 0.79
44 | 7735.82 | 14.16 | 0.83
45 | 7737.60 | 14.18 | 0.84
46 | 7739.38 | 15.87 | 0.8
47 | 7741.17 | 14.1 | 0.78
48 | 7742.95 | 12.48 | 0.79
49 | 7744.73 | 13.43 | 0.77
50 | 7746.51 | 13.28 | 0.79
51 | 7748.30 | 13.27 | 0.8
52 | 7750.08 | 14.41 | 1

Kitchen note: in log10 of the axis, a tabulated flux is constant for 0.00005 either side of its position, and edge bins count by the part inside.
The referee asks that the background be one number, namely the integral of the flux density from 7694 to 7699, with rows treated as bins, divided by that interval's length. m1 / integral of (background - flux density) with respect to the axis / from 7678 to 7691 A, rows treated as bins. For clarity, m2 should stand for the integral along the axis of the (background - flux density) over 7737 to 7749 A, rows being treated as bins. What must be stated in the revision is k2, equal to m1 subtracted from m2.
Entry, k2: -2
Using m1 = 9.9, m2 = 7.6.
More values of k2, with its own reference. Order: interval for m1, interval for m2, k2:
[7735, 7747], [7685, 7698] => 3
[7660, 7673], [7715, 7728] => -8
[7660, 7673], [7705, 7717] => -2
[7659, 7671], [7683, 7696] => 2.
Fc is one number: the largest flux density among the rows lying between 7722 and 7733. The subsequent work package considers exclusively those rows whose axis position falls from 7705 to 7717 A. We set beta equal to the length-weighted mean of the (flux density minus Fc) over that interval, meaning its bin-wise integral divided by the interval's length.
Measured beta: -1.21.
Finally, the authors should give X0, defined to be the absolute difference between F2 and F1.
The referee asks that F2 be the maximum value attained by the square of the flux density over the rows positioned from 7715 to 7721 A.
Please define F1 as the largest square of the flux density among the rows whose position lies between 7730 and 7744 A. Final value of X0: 39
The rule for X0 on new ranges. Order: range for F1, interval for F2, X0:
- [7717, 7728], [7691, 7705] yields 12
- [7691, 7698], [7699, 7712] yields 27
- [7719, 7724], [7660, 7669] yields 15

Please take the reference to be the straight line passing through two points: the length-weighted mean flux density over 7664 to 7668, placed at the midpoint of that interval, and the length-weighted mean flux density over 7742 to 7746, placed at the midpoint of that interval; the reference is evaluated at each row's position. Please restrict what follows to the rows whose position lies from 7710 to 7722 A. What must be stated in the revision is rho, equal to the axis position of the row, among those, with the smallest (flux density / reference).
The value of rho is 7714.47 A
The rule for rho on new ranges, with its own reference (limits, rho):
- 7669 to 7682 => 7675.49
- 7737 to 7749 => 7742.95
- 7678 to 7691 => 7686.11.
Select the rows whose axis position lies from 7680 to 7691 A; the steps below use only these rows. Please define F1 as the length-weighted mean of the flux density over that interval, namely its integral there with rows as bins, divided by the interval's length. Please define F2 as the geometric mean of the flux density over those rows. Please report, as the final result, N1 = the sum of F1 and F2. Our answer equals 27.1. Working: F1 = 13.6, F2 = 13.6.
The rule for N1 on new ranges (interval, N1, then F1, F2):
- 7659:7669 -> 27.3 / 13.7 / 13.6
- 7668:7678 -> 27.6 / 13.8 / 13.8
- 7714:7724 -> 28.3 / 14.2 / 14.2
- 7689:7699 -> 28.2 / 14.1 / 14.1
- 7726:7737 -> 28.8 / 14.4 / 14.4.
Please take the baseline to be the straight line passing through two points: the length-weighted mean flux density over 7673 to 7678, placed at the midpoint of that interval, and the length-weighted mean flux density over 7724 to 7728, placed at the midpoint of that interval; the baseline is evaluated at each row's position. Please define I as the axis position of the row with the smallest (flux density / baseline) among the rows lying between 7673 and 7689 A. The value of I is 7686.11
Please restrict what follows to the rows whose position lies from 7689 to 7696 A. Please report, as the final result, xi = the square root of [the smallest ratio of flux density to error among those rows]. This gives 3.97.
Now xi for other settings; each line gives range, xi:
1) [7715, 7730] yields 2.97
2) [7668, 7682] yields 3.86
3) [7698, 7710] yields 3.92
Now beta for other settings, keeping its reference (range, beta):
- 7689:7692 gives -1.90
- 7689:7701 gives -1.27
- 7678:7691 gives -1.60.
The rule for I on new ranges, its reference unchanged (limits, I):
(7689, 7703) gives 7700.28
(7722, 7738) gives 7734.04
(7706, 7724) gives 7714.47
